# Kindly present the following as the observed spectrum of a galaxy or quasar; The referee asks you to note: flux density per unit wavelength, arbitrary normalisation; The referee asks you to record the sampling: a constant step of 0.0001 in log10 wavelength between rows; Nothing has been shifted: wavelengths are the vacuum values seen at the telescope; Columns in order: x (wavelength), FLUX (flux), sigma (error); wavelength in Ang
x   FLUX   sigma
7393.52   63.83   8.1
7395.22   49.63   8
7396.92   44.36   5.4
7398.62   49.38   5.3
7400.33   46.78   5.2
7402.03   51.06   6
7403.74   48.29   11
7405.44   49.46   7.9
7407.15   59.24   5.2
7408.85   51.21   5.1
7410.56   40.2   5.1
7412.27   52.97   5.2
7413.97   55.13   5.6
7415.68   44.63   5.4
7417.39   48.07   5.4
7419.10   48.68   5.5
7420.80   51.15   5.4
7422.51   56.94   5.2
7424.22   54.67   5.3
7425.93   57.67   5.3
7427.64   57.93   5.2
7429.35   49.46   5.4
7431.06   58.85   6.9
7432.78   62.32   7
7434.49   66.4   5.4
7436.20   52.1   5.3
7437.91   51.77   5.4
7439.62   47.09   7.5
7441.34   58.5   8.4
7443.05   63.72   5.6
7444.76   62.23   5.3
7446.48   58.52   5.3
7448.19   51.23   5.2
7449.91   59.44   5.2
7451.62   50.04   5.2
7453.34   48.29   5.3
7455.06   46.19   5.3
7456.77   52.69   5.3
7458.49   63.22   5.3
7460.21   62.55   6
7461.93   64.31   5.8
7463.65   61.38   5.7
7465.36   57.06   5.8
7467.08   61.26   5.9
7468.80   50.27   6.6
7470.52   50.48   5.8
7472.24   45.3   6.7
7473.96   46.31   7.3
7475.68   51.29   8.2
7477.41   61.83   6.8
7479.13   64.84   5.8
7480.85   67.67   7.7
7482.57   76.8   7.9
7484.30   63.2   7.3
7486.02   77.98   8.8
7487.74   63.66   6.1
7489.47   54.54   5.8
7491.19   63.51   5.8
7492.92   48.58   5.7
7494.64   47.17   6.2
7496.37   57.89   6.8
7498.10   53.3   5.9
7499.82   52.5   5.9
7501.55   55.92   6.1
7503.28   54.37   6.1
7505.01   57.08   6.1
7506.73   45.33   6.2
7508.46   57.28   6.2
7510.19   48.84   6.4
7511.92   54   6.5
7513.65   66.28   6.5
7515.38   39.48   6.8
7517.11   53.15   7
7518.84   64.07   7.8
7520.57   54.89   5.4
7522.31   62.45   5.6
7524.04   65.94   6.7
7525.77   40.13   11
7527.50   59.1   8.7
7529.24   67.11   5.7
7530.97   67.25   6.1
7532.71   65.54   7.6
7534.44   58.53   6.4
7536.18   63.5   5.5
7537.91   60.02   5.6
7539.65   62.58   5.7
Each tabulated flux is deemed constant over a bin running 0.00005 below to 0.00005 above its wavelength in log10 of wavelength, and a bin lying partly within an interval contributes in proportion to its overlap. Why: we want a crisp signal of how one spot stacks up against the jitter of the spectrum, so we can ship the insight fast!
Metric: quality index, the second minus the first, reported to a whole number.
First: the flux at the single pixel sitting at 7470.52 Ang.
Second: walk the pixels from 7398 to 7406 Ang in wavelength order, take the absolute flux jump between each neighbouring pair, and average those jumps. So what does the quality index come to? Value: -48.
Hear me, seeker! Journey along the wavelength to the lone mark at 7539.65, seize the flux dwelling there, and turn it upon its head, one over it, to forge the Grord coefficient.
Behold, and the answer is 0.0160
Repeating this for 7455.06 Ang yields 0.0216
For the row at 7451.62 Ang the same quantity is 0.0200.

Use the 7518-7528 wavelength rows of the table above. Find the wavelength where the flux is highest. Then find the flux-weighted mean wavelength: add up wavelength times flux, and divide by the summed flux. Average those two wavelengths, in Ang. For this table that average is 7523.5 Ang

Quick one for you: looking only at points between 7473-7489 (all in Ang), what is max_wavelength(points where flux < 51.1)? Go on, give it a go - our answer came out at 7473.96 Ang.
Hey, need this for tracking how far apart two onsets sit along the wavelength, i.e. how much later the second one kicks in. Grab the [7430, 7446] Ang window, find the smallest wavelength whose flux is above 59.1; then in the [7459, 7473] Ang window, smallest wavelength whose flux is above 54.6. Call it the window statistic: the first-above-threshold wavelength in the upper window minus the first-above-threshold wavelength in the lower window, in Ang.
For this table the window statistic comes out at 27.4 Ang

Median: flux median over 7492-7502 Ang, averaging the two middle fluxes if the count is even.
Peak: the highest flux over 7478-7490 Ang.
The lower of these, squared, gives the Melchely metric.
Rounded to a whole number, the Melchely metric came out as 2798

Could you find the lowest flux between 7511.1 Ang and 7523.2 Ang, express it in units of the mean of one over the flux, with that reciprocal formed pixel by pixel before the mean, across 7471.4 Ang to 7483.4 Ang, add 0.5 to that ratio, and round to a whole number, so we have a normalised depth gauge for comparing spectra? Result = 2255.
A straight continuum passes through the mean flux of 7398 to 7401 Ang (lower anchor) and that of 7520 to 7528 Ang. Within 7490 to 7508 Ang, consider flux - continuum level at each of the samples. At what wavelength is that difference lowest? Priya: 7506.73 Ang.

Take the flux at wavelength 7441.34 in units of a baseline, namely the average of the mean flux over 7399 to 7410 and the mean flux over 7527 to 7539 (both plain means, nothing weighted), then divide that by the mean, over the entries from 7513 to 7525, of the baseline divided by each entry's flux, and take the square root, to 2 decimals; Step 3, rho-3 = 1.01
